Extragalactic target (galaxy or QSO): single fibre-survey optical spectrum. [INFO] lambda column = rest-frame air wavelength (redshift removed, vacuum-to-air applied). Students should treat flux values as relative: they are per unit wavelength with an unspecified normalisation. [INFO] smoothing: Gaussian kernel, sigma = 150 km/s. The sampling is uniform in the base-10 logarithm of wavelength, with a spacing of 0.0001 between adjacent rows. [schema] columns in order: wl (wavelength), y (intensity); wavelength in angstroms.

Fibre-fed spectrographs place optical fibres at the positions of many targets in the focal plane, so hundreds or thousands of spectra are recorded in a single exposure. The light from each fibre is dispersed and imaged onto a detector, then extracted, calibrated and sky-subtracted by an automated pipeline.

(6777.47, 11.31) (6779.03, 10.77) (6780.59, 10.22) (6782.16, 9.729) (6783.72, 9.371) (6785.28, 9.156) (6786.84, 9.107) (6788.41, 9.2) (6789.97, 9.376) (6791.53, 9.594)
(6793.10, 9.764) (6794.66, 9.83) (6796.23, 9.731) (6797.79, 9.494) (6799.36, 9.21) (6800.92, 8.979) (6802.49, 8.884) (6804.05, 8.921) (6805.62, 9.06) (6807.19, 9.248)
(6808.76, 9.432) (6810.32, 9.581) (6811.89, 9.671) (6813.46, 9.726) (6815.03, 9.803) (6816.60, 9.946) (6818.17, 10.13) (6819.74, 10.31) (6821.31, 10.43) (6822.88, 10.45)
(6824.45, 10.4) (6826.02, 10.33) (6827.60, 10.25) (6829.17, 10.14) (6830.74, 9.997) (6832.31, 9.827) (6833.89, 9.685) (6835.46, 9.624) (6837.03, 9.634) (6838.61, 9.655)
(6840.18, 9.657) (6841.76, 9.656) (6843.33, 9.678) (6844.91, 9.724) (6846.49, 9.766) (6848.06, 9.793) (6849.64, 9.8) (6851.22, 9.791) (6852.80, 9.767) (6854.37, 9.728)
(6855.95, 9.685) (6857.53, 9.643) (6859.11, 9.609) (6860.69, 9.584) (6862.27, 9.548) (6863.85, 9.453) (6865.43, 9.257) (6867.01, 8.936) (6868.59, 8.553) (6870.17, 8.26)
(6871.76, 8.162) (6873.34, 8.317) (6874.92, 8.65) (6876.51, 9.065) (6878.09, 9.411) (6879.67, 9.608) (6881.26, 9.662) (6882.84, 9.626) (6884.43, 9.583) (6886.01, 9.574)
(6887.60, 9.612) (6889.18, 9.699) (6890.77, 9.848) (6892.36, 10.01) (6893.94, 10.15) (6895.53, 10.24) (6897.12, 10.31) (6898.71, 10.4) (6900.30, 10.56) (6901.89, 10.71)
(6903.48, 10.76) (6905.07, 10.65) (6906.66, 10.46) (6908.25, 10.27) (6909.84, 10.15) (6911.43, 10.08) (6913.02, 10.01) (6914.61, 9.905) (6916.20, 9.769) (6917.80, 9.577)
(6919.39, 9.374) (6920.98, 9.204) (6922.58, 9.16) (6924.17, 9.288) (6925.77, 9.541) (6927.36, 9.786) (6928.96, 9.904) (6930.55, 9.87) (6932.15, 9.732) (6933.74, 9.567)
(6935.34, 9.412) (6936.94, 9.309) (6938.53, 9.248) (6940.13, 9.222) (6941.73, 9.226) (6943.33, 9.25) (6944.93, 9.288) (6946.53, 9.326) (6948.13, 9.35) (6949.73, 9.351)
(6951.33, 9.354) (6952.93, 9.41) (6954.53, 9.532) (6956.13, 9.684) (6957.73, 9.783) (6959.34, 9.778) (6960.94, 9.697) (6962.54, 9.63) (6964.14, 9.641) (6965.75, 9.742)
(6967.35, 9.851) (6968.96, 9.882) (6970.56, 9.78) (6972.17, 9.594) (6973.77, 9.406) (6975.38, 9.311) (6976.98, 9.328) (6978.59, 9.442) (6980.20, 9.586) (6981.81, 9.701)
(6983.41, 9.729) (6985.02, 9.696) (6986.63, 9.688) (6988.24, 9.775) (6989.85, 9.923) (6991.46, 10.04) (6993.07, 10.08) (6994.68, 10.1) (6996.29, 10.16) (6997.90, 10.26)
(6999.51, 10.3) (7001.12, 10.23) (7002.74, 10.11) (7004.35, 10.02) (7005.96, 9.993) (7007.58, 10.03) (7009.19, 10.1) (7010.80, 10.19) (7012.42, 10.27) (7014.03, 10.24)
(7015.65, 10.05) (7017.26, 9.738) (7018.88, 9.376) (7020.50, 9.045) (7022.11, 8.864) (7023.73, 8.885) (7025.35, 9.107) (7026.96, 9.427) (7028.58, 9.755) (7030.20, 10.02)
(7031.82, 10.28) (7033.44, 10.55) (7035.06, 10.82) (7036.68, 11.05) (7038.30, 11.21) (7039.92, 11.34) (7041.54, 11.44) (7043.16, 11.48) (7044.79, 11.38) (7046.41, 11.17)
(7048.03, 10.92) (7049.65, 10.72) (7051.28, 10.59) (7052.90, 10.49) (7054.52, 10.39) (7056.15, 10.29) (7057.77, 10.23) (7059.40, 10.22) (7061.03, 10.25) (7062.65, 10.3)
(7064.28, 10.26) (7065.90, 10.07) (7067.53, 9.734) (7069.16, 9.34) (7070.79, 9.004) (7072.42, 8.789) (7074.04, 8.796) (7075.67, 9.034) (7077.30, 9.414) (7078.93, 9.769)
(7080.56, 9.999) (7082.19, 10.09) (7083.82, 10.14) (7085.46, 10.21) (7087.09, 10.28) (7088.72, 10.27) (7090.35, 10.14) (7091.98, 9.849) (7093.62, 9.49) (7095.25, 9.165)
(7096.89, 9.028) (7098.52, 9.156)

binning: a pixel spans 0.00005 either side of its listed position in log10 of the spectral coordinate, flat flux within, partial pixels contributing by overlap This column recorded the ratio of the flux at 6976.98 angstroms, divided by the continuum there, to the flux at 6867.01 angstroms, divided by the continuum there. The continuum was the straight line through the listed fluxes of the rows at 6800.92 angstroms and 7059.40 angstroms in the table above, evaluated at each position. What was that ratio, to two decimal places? 0.99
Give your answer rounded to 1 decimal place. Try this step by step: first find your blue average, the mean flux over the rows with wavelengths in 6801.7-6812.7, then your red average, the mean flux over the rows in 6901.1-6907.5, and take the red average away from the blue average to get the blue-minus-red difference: -1.4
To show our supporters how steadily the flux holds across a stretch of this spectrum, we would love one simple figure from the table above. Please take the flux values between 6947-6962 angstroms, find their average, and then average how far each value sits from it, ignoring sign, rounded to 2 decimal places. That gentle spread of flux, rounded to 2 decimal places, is 0.17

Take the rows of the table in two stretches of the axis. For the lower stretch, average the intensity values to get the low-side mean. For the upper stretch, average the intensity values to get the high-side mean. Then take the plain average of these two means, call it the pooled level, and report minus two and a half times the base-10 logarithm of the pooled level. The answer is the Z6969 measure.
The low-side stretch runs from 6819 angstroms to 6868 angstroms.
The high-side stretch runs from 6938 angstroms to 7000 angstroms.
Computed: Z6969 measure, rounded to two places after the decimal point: -2.47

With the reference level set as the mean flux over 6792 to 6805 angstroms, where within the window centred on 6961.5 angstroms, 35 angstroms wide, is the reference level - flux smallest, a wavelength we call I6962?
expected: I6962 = 6968.96 angstroms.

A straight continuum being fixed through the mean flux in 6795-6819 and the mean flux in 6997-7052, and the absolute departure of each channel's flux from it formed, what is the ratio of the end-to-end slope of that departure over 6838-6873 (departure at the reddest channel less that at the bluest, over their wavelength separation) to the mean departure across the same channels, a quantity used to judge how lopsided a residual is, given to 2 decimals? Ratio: 0.13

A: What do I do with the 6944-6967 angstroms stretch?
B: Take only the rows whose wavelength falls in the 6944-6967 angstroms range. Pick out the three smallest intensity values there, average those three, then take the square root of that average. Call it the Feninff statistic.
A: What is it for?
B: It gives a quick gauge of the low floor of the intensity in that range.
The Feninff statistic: 3.05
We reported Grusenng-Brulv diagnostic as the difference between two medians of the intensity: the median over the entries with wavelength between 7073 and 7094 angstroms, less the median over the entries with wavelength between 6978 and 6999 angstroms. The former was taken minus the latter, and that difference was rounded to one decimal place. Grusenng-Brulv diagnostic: 0.2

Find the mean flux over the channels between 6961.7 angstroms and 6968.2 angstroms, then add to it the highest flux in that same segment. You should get 19.6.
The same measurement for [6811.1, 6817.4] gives 19.7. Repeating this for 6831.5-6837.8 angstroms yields 19.5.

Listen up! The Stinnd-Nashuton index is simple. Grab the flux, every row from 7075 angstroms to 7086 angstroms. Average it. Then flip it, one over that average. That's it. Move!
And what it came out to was 0.102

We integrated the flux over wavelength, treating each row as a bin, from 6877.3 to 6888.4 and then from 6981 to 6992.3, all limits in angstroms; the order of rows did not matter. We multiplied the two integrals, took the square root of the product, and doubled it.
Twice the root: 217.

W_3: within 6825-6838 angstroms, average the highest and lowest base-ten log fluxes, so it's 1.00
